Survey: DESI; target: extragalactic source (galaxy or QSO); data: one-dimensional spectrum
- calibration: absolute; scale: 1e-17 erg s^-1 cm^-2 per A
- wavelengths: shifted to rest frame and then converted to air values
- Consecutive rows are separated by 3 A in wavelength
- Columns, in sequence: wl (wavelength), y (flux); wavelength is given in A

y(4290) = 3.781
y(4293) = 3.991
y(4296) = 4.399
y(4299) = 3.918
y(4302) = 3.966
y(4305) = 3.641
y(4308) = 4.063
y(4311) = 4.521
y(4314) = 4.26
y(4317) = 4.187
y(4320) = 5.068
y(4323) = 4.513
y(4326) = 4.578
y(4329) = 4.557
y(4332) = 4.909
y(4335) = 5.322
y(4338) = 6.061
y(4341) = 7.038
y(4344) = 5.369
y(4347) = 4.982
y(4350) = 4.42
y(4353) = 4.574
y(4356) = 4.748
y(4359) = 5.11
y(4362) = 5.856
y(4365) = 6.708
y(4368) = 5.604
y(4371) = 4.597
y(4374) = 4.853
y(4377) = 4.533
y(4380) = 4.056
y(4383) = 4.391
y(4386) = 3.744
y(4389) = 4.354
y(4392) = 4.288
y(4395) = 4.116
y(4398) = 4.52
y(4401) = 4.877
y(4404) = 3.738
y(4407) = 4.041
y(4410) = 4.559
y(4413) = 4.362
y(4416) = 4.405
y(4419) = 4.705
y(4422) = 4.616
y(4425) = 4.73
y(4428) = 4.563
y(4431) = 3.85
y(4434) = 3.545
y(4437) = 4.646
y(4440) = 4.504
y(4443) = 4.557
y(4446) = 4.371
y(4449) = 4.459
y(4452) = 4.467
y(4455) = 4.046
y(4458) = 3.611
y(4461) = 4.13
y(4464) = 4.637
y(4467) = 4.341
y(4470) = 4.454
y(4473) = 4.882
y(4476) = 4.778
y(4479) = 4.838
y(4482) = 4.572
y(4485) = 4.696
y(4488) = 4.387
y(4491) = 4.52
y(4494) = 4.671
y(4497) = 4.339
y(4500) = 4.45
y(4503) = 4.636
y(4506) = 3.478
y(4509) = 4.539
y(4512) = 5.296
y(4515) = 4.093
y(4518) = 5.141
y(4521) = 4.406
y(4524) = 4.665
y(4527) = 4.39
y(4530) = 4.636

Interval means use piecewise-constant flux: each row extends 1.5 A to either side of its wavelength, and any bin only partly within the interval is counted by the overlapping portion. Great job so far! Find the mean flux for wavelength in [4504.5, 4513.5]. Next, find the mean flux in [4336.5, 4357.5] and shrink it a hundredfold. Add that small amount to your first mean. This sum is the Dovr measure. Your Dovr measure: 4.49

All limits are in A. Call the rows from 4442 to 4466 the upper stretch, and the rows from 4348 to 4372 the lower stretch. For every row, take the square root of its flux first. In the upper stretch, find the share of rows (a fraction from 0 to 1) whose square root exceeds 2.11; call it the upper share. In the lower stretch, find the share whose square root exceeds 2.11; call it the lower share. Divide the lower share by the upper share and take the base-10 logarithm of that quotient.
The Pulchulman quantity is 0.24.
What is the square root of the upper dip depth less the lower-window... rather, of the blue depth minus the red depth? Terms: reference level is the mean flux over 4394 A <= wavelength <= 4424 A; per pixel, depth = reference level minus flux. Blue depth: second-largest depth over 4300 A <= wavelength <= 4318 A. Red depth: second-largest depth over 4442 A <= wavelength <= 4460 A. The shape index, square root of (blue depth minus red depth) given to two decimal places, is 0.28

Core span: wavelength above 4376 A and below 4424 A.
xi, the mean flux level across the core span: 4.33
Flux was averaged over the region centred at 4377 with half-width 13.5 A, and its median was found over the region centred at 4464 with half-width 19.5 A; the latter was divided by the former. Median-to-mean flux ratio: 0.94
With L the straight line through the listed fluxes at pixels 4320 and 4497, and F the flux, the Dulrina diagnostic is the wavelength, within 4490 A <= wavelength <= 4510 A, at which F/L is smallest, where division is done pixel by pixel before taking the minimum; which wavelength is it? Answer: 4506 A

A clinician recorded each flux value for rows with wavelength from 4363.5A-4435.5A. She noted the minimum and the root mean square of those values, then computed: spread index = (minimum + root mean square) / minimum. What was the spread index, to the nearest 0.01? 2.28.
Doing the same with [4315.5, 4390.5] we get 2.34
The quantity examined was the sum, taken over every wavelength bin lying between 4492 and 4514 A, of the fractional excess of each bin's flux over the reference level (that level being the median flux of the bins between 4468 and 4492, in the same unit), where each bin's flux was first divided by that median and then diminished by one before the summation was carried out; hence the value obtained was -0.22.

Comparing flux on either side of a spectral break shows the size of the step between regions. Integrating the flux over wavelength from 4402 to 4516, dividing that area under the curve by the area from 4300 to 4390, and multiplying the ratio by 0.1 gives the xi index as 0.116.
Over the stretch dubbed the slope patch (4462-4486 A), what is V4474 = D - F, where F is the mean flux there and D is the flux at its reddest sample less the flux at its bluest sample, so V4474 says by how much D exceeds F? -4.6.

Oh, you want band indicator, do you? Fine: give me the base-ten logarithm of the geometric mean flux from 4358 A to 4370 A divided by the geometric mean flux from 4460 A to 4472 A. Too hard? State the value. 0.12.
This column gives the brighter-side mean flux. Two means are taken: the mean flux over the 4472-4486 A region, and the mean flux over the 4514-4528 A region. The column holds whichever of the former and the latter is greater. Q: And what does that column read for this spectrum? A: 4.75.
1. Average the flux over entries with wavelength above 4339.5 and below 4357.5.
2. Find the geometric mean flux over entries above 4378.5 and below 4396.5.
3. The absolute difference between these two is 1.04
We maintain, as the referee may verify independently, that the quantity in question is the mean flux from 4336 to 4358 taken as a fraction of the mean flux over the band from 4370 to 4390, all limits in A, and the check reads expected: 1.22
